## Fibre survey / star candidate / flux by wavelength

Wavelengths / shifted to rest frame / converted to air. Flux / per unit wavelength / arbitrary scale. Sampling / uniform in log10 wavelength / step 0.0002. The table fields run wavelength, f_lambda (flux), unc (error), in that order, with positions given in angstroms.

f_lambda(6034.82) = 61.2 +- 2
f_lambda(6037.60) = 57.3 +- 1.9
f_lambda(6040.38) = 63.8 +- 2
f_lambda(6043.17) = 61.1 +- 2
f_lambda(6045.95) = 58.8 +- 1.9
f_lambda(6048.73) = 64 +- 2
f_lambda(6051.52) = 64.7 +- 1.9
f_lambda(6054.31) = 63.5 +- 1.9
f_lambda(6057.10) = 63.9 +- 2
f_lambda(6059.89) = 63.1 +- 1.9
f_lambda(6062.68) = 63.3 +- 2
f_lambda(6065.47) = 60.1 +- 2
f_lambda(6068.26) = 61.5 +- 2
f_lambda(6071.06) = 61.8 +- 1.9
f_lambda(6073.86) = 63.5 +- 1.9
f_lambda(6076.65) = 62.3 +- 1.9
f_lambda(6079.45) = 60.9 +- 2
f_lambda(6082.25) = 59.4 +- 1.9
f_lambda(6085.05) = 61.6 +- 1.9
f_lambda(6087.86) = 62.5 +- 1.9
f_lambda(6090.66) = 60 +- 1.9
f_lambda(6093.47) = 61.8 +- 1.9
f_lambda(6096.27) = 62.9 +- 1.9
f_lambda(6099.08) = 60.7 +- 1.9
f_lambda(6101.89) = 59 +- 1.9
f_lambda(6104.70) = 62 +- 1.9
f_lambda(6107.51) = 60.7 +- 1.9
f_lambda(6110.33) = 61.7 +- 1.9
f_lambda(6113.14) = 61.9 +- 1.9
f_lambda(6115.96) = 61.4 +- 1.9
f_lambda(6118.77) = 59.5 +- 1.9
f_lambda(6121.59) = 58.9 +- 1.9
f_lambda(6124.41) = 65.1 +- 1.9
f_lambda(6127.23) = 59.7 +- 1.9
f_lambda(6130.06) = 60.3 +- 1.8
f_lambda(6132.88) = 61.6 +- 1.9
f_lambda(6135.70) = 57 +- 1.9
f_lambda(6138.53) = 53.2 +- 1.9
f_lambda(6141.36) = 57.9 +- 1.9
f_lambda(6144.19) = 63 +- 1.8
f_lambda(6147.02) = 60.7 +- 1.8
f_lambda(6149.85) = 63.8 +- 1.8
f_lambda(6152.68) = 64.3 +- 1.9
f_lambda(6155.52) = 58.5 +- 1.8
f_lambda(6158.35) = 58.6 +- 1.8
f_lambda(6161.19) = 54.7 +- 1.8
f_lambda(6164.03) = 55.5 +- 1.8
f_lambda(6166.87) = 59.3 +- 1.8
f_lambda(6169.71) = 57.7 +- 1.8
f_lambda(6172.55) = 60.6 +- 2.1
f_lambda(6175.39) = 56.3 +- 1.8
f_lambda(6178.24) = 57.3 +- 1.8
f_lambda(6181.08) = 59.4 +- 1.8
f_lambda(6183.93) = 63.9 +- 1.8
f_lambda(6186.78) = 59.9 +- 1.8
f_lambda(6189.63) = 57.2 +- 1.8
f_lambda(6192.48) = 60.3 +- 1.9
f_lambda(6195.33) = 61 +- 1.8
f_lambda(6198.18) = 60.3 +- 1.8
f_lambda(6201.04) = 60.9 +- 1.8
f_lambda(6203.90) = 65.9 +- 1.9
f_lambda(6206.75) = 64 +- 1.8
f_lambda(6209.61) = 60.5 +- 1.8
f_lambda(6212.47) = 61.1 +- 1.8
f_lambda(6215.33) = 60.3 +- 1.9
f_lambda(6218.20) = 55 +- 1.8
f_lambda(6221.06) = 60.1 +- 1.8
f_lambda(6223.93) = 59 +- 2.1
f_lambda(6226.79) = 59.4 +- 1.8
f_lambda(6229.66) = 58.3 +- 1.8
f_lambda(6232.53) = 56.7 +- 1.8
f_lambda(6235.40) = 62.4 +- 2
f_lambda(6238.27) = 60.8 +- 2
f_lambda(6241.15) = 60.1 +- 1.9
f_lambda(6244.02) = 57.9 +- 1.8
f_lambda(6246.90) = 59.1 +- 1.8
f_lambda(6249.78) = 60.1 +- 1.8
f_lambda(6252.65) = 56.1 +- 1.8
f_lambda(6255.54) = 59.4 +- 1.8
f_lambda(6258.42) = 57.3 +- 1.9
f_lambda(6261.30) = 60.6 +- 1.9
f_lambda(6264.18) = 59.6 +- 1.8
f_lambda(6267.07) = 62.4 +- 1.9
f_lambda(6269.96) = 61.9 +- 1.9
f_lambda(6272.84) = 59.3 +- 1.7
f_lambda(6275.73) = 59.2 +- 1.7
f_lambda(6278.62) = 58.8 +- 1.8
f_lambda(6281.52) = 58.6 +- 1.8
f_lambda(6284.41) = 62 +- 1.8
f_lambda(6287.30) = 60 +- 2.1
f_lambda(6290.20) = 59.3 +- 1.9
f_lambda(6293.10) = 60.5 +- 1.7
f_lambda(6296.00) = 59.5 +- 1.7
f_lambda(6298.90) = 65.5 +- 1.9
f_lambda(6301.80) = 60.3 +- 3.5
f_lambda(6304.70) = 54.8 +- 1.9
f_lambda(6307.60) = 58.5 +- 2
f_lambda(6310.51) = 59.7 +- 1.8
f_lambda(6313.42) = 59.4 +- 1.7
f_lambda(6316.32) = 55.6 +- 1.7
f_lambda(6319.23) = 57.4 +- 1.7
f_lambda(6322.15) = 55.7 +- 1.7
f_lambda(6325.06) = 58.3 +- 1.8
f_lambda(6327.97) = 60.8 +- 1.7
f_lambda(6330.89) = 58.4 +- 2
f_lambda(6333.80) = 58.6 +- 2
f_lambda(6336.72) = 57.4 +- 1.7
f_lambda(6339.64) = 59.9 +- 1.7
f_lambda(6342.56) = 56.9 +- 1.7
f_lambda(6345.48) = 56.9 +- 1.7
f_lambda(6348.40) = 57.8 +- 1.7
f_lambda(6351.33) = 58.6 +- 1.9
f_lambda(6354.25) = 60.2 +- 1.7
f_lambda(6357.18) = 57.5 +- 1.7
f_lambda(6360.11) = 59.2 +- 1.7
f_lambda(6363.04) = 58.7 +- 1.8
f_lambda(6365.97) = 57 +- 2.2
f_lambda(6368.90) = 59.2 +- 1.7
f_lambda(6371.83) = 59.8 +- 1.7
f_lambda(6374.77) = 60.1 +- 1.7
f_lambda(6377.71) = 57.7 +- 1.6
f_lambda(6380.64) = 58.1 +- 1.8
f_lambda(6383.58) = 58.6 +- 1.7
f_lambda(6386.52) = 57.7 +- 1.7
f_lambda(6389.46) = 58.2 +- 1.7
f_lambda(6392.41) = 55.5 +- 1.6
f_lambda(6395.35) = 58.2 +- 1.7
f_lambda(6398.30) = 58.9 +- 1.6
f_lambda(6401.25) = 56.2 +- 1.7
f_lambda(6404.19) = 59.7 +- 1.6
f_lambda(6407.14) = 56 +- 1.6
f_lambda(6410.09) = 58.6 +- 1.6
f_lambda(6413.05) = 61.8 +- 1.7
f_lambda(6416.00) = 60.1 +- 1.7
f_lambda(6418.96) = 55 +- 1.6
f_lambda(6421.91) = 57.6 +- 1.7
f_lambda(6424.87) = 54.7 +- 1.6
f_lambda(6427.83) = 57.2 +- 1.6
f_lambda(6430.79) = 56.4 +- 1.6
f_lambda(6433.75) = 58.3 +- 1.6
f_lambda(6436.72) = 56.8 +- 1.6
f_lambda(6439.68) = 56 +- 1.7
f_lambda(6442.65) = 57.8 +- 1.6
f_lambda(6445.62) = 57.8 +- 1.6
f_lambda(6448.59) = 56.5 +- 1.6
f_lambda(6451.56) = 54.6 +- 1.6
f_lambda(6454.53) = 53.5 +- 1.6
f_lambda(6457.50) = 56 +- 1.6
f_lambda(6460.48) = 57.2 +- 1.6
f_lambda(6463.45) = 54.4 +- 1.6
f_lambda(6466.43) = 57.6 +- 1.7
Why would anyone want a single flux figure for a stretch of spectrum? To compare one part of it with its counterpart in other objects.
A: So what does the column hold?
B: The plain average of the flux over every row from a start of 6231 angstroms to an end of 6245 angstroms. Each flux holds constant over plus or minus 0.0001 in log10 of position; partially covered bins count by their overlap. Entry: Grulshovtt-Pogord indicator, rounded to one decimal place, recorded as 59.6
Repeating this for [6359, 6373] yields 58.8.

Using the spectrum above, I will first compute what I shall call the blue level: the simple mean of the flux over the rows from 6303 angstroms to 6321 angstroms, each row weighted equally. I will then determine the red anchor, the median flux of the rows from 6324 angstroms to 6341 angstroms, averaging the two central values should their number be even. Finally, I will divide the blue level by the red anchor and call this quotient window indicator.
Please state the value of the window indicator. 0.984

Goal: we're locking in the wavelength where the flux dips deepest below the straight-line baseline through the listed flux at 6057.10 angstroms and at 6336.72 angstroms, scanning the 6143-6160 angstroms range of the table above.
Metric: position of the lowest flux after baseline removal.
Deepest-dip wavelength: 6155.52 angstroms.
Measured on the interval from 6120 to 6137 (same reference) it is 6135.70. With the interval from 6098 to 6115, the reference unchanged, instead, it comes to 6101.89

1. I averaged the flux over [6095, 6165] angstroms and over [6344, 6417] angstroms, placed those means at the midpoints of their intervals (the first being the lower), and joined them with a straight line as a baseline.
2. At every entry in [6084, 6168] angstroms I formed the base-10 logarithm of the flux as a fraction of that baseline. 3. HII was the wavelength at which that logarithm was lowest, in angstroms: 6138.53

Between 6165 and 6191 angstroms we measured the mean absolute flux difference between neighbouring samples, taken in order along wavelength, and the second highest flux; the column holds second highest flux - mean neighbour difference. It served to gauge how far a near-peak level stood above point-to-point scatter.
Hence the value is 57.7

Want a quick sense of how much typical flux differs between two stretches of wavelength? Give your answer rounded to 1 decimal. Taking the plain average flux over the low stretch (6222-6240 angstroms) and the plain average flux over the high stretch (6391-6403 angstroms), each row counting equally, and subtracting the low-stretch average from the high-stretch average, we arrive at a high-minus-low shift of -2.2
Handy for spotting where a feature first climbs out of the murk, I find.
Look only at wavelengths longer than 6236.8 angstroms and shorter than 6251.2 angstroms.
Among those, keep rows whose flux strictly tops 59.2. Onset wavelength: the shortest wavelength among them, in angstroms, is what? 6238.27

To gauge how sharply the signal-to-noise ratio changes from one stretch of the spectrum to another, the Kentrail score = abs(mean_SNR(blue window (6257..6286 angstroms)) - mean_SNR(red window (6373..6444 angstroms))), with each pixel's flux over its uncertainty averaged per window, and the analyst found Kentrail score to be 2.0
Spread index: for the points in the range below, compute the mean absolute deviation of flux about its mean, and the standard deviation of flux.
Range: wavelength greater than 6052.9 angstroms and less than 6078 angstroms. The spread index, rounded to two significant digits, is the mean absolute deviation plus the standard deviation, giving 2.2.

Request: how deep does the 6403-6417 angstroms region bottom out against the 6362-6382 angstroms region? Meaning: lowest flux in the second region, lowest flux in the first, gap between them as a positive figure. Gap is 1.0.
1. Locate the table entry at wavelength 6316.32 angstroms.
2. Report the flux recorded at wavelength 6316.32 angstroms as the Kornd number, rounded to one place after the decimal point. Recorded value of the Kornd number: 55.6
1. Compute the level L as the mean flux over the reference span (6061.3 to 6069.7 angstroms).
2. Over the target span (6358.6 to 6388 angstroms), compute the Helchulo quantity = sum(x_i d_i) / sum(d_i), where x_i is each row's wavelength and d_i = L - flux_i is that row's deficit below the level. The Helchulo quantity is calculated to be 6373.9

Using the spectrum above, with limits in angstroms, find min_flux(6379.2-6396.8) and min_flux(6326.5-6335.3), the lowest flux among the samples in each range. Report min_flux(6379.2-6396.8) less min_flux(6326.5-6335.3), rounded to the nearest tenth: -2.9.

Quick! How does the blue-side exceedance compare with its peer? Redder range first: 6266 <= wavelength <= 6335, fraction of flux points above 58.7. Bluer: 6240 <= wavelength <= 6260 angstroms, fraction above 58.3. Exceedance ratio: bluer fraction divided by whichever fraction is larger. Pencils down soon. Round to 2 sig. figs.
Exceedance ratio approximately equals 0.91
